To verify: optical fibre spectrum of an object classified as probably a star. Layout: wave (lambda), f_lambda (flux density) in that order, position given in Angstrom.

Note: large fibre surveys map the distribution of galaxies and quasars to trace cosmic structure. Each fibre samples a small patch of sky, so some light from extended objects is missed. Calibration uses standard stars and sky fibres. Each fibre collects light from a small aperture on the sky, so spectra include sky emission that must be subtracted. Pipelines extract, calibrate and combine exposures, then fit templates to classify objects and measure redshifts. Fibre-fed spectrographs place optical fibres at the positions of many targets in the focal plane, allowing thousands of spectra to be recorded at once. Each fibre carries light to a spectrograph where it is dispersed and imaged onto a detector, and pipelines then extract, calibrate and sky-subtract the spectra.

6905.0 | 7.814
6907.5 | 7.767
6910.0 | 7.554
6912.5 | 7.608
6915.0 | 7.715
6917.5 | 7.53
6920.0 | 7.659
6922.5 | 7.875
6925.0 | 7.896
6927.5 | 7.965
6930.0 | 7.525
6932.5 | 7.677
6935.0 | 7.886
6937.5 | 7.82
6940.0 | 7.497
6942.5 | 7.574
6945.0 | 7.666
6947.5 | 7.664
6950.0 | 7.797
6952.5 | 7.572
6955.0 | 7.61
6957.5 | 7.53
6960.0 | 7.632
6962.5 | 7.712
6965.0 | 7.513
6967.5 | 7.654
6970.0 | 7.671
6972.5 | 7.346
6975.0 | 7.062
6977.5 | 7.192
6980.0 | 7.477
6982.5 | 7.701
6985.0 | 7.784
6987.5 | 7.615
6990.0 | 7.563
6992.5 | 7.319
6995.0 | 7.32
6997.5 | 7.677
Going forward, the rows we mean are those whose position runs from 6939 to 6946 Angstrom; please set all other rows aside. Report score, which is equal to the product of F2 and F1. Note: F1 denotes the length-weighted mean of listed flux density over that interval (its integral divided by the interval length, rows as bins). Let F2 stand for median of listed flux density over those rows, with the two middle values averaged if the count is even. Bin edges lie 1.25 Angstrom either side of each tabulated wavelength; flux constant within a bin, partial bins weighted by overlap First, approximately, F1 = 7.58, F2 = 7.57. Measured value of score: 57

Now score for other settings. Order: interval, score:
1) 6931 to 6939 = 61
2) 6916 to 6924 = 59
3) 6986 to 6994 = 57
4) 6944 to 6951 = 59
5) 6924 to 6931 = 62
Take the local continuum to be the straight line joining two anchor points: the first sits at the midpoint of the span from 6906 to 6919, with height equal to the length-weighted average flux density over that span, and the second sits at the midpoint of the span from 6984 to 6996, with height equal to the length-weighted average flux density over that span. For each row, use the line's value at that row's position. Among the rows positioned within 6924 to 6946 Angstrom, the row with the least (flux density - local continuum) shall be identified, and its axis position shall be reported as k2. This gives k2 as 6940.0 Angstrom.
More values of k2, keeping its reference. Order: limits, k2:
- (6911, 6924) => 6917.5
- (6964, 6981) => 6975.0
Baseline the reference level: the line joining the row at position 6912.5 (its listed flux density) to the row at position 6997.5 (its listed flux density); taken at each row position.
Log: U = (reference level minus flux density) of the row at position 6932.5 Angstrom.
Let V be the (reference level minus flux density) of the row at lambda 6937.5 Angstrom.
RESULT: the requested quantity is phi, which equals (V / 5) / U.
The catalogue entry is 0.7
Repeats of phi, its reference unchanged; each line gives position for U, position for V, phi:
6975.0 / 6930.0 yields 0.0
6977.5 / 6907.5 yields -0.1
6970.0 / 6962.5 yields 0.8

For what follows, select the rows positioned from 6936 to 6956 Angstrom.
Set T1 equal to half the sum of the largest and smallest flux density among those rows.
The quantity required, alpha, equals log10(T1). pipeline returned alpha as 0.884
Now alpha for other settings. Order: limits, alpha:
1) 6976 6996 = 0.874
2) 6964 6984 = 0.868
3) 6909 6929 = 0.889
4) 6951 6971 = 0.882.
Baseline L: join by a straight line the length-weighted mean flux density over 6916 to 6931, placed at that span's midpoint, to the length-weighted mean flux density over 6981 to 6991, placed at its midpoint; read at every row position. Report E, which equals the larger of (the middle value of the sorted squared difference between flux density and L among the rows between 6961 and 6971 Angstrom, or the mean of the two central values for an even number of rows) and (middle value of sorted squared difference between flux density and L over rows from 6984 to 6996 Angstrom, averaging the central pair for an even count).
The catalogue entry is 0.014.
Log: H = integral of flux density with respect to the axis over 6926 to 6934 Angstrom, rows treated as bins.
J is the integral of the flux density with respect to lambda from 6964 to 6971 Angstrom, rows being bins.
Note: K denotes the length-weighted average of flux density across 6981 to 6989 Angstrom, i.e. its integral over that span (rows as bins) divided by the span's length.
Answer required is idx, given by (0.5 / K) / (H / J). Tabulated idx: 0.056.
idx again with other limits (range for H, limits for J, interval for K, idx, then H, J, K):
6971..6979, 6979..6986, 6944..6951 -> 0.060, 57.8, 53.6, 7.71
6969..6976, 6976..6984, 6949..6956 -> 0.076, 51.5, 59.6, 7.66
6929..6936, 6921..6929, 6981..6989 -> 0.076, 53.9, 63.1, 7.69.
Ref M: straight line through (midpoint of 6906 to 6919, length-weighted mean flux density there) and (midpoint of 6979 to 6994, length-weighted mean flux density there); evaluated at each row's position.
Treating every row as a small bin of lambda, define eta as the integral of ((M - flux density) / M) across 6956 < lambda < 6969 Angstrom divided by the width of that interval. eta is -0.002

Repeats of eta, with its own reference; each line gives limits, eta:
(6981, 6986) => -0.020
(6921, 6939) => -0.023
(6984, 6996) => 0.007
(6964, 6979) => 0.024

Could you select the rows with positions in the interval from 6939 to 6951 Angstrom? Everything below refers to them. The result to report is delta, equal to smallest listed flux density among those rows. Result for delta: 7.497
